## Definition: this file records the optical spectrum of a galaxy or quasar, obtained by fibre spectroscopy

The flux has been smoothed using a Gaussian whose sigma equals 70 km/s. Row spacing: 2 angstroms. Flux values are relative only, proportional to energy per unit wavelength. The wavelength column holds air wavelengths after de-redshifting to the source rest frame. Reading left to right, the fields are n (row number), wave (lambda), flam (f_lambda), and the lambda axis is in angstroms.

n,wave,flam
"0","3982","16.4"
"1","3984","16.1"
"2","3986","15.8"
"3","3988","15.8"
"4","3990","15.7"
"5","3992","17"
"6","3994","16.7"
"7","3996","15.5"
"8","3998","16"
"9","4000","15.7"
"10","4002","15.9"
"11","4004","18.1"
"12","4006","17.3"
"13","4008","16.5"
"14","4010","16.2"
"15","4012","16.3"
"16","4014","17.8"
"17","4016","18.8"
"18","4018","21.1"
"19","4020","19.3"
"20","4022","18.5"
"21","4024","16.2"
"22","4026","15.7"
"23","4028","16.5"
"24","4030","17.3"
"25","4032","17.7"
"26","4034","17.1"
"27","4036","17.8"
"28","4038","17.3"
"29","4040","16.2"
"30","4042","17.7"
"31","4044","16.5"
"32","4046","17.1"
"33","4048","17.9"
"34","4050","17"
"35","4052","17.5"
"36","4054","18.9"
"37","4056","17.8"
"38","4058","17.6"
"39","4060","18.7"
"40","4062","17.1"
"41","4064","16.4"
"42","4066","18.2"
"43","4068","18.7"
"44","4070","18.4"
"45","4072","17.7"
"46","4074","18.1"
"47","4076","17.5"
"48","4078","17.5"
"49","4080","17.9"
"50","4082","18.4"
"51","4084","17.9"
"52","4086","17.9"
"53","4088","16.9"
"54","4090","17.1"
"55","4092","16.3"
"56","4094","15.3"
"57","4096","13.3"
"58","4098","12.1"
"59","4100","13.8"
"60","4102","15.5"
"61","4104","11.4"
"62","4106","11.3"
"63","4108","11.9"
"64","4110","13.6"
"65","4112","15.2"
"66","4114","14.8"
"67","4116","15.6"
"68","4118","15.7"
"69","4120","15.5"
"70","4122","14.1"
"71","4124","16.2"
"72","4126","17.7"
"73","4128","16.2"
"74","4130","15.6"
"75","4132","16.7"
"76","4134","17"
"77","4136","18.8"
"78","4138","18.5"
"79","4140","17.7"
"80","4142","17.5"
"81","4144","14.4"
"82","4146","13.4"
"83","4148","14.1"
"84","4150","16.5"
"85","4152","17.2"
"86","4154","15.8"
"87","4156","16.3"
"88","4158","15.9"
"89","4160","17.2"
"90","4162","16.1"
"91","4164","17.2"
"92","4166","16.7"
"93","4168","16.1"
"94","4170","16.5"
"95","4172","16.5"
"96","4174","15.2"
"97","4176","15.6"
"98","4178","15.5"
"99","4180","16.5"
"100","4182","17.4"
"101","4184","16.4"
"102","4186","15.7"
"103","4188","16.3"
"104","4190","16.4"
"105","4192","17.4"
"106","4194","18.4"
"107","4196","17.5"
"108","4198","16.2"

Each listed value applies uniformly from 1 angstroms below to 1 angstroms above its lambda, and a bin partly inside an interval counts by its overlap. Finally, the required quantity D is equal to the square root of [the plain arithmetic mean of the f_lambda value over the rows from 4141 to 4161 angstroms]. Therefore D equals 3.98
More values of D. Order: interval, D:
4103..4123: 3.73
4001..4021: 4.21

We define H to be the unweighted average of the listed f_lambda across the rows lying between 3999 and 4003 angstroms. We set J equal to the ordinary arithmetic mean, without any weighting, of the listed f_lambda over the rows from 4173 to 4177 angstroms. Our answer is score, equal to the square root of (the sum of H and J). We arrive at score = 5.59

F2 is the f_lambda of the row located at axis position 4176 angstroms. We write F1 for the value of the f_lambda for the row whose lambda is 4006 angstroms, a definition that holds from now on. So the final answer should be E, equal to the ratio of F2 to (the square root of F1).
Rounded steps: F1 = 17.3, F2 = 15.6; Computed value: 3.75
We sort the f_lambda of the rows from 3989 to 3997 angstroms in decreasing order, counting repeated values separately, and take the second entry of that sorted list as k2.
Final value 16.7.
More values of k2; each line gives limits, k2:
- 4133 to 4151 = 18.5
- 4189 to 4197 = 17.5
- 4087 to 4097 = 16.9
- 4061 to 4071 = 18.4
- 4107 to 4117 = 15.2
